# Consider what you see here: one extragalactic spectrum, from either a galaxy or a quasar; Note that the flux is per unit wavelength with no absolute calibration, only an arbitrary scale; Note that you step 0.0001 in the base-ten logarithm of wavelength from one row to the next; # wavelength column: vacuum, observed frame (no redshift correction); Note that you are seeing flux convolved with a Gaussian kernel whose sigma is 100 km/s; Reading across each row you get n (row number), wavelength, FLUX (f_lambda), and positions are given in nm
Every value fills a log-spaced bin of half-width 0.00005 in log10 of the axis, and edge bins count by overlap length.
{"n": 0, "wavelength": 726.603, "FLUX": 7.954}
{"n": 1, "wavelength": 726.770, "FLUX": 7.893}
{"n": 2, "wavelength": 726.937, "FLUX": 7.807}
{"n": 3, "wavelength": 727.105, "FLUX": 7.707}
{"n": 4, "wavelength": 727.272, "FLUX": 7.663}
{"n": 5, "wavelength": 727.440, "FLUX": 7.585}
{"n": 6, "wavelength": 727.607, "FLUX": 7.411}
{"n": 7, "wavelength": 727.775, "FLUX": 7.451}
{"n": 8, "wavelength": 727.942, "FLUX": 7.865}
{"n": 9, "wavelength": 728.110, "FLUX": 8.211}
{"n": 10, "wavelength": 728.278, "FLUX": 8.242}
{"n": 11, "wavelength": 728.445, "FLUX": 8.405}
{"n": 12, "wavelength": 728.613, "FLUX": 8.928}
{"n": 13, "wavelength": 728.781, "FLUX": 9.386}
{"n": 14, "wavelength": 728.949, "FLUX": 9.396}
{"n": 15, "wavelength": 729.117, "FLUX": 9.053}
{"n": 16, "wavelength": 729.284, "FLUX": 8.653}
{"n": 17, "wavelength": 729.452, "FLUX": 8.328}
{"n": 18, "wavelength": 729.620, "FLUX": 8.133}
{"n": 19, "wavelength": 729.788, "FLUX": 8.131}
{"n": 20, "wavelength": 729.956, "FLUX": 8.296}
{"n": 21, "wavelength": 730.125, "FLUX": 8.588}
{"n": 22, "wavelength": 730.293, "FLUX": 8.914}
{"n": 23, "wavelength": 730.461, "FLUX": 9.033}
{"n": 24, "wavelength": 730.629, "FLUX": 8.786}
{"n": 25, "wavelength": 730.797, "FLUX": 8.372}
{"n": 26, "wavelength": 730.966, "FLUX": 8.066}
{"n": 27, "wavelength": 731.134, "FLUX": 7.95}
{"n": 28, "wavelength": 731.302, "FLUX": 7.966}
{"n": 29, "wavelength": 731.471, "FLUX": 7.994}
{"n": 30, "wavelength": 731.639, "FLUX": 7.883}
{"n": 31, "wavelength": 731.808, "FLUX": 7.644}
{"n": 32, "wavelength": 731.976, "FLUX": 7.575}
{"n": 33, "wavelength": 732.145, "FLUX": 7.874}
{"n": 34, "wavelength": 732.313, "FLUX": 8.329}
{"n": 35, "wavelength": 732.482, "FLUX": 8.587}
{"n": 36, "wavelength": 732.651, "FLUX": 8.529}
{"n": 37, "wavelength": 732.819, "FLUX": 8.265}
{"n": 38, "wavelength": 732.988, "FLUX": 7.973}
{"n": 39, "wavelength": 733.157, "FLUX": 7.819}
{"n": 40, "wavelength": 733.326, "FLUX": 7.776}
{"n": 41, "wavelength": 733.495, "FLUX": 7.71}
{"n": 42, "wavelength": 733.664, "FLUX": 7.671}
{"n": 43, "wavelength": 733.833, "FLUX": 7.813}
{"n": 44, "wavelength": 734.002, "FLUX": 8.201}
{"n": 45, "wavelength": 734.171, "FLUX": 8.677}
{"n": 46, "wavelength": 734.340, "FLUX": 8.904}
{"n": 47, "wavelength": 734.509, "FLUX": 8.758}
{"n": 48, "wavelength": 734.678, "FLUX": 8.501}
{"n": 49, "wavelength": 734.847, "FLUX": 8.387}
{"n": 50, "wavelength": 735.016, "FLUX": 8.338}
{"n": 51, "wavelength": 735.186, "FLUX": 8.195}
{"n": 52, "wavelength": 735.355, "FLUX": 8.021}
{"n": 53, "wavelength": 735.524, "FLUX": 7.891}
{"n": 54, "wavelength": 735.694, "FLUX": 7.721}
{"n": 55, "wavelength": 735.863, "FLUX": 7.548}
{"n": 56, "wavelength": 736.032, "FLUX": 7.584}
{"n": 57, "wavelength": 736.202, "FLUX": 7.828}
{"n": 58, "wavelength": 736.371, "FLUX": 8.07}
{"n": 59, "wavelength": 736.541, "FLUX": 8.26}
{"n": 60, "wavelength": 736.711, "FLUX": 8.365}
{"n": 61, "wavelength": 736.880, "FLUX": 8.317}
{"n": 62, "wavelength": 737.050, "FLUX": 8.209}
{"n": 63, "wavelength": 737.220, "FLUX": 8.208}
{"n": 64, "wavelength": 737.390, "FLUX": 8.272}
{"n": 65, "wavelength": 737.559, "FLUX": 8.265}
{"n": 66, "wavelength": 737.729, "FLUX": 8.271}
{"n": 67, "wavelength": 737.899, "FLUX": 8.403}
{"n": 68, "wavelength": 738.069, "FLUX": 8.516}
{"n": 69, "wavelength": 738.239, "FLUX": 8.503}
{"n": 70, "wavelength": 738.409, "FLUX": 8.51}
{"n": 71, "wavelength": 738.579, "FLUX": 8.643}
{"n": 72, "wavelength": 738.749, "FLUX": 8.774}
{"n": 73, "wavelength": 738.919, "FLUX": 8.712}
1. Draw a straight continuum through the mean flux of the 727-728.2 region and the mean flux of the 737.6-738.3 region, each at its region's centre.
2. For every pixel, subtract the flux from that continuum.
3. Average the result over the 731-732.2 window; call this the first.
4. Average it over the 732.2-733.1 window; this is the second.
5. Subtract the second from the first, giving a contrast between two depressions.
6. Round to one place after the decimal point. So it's 0.4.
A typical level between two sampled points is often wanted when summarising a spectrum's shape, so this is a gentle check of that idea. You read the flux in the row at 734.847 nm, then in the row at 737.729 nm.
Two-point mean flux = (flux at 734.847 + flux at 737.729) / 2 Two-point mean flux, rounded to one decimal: 8.3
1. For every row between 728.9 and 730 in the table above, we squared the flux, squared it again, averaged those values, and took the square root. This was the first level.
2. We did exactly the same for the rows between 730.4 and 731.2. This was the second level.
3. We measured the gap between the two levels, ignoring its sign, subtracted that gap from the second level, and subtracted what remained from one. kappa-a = -68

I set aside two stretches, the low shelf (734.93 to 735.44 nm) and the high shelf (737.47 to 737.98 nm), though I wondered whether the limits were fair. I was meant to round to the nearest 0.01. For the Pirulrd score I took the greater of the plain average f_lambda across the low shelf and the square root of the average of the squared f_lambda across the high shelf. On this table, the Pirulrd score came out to 8.31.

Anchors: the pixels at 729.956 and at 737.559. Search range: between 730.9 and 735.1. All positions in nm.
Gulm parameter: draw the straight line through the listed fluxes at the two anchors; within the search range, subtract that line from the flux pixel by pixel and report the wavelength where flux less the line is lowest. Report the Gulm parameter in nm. 731.976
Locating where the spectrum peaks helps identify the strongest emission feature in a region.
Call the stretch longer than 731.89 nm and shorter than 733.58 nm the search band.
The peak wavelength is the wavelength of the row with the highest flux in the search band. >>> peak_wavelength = 732.482 nm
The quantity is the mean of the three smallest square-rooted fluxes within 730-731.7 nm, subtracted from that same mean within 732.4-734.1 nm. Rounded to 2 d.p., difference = -0.04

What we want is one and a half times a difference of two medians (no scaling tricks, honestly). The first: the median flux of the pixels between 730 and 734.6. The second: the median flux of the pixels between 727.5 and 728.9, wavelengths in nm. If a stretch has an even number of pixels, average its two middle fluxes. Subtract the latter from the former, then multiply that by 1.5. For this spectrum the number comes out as -0.2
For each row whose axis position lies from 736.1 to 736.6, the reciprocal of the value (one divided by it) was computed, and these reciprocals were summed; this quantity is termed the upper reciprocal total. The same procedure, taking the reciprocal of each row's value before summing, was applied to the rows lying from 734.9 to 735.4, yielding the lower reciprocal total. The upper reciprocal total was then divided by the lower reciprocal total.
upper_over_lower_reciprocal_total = 1.02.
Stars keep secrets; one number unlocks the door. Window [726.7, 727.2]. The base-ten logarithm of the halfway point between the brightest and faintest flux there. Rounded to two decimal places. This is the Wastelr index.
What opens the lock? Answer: 0.89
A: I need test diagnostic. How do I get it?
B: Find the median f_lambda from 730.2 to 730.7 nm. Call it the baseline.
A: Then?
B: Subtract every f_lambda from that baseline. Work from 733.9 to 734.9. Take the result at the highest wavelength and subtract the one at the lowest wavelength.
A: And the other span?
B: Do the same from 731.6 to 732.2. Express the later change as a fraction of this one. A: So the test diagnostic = -21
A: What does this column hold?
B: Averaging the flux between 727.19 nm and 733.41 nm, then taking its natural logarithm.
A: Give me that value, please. 2.11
